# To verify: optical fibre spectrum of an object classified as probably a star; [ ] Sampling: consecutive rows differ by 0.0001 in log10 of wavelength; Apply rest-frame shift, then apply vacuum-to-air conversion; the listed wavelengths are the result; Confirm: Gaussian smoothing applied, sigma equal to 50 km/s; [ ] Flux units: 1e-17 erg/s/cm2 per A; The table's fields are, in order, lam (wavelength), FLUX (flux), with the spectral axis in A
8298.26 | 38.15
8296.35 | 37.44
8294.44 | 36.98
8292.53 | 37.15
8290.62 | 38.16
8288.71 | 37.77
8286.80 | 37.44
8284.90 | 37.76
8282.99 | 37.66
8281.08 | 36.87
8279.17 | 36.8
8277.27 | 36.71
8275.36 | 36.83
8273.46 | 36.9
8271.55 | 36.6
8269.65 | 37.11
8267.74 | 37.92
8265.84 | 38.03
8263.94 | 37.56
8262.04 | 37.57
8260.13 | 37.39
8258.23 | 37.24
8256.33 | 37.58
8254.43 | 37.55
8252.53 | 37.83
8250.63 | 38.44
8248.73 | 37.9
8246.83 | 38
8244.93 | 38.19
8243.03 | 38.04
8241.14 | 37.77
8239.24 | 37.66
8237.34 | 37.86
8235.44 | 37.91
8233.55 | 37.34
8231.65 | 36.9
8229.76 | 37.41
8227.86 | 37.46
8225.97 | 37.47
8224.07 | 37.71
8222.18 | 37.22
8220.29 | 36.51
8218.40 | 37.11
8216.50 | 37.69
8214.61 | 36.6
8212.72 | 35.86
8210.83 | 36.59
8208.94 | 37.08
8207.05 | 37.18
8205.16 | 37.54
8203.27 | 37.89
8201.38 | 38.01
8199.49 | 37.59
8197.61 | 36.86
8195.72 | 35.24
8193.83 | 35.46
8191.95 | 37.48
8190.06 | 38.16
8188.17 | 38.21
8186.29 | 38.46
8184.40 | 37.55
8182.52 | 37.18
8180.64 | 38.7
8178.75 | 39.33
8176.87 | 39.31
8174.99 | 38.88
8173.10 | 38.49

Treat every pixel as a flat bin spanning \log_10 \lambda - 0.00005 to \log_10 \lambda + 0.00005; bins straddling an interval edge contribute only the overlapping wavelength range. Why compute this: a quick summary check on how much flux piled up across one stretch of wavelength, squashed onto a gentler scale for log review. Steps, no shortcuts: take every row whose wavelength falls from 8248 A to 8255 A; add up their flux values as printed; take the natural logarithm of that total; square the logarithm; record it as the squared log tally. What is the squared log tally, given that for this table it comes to 25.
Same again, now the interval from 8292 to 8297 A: 22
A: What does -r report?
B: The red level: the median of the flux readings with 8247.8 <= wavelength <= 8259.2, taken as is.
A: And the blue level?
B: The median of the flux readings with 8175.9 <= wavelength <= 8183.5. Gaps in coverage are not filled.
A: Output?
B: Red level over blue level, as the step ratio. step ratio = 0.97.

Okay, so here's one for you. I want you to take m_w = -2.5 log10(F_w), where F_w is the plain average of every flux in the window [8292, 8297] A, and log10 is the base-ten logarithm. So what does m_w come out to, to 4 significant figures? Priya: -3.926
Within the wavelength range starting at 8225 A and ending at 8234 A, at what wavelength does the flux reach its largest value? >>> 8225.97 A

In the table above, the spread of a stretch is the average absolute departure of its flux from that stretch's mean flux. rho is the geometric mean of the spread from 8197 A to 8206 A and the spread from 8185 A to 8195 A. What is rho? 0.51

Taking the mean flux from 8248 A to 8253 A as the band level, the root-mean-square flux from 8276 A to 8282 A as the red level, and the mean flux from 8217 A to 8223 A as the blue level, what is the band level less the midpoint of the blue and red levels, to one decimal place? 1.2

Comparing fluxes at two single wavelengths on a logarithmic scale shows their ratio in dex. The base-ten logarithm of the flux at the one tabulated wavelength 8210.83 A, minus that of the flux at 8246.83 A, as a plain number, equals -0.016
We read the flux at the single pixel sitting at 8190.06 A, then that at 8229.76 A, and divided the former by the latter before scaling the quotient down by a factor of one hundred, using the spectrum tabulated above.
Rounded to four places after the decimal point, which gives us 0.0102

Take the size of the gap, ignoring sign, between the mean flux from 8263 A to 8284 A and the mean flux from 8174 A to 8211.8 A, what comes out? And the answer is 0.45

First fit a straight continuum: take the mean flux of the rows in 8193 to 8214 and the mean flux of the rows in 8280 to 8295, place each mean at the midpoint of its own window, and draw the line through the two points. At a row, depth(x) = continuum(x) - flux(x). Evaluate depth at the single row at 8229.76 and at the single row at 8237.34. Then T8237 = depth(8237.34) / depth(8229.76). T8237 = 2.1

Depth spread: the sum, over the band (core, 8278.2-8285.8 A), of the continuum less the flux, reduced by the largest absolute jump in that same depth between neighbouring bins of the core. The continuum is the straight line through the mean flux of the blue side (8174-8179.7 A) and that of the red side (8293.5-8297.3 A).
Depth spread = 0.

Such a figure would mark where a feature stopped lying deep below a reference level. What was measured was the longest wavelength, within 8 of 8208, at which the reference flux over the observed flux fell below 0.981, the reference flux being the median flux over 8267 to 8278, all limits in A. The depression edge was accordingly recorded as 8203.27 A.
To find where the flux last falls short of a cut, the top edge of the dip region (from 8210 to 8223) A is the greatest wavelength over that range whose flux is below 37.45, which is 8222.18 A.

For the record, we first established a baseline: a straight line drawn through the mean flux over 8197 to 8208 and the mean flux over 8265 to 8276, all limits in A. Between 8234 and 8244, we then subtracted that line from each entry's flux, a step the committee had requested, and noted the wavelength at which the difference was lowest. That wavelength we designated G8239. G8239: 8239.24 A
